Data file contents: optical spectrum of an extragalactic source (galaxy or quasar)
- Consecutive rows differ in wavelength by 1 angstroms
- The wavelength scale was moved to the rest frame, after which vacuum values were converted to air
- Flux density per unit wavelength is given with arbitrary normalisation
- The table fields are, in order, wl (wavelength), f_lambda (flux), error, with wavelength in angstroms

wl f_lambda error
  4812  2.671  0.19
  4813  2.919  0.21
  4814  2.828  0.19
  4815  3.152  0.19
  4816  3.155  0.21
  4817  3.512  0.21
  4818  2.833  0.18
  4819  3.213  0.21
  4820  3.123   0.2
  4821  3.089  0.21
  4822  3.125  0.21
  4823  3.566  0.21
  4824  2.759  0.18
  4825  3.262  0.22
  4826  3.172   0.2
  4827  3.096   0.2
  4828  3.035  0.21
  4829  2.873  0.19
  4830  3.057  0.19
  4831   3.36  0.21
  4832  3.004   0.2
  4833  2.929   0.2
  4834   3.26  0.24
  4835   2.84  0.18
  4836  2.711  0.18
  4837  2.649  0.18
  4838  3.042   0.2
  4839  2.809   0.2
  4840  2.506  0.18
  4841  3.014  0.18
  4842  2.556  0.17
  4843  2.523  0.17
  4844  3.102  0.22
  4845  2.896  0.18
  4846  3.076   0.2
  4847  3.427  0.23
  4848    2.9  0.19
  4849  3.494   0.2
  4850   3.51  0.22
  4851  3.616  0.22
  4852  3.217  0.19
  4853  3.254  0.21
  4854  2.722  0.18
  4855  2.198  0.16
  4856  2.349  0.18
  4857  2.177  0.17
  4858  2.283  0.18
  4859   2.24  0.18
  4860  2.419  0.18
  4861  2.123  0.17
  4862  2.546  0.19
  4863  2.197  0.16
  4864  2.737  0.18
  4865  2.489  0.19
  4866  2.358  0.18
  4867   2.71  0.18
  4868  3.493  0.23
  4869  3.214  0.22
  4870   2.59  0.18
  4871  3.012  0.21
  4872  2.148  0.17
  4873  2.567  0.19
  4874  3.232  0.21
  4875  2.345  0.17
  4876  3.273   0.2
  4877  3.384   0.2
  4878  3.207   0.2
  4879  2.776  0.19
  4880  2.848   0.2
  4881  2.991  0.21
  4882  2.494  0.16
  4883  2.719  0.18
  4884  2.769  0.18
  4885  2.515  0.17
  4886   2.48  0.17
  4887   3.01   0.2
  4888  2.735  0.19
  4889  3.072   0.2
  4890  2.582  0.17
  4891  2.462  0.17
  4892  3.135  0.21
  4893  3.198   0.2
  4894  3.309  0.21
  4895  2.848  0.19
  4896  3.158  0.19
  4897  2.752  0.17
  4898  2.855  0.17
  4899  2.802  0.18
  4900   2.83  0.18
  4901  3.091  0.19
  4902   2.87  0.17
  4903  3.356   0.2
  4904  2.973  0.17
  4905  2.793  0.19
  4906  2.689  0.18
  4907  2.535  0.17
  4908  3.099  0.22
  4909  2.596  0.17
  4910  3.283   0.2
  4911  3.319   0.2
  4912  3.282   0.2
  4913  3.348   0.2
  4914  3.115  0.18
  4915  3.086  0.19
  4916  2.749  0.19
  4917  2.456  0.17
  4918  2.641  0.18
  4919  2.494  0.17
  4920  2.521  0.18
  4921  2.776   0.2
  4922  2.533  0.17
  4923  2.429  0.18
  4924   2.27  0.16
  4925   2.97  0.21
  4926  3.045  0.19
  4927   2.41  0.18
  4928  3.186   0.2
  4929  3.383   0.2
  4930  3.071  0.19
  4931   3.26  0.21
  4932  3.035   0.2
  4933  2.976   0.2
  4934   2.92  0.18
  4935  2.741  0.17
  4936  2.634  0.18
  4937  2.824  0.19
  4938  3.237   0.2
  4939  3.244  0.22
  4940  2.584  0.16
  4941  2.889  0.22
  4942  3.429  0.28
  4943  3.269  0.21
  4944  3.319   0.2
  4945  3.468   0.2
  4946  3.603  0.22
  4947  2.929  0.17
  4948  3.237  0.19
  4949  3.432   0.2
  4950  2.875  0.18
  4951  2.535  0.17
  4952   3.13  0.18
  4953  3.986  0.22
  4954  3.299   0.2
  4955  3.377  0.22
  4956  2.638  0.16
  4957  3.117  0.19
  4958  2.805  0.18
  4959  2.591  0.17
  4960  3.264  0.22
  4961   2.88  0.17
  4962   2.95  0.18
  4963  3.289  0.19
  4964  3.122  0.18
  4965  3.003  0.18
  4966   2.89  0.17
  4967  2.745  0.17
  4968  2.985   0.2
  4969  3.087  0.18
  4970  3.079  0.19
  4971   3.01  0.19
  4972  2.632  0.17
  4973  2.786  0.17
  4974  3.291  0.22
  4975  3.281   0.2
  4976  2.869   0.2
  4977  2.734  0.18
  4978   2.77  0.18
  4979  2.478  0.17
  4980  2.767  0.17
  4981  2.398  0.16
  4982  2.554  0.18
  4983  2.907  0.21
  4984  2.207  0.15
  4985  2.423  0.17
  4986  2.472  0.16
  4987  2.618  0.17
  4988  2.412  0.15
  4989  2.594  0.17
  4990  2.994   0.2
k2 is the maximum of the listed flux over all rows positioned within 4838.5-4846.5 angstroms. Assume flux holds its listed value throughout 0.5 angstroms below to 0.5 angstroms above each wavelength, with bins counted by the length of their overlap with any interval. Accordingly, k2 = 3.102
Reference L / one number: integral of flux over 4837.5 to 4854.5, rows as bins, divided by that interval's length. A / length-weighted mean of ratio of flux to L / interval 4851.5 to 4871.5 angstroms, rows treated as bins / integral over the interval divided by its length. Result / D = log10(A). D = -0.07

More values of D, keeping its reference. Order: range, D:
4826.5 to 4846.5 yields -0.02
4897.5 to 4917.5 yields -0.01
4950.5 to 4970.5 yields 0.00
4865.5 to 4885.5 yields -0.03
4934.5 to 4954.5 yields 0.01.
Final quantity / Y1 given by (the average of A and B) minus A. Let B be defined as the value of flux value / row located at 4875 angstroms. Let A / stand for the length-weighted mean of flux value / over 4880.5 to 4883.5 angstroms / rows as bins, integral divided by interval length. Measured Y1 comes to -0.2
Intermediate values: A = 2.73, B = 2.345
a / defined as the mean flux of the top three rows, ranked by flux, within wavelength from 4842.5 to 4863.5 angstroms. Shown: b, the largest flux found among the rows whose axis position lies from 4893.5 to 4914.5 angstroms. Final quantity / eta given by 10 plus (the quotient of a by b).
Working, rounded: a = 3.54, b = 3.356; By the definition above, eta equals 11.05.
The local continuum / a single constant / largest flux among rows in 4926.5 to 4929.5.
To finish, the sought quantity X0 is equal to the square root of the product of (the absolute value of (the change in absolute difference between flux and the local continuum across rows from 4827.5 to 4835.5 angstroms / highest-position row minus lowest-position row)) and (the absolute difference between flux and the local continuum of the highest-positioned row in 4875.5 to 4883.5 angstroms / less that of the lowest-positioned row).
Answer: 0.33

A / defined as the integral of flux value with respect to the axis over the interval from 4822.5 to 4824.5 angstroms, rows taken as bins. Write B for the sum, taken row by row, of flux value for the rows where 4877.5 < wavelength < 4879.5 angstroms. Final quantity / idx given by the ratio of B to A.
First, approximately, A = 6.3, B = 6.0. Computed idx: 0.95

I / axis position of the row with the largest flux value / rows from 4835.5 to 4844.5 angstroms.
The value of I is 4844 angstroms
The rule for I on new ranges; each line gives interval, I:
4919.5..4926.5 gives 4926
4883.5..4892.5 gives 4892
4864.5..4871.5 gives 4868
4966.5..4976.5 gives 4974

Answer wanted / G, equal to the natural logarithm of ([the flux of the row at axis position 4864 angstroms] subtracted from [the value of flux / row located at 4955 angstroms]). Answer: -0.4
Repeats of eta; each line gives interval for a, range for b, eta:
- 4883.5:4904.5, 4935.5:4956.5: 10.82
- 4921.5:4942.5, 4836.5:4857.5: 10.93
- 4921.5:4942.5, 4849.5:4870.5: 10.93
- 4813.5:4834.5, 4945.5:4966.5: 10.87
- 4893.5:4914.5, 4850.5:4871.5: 10.92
